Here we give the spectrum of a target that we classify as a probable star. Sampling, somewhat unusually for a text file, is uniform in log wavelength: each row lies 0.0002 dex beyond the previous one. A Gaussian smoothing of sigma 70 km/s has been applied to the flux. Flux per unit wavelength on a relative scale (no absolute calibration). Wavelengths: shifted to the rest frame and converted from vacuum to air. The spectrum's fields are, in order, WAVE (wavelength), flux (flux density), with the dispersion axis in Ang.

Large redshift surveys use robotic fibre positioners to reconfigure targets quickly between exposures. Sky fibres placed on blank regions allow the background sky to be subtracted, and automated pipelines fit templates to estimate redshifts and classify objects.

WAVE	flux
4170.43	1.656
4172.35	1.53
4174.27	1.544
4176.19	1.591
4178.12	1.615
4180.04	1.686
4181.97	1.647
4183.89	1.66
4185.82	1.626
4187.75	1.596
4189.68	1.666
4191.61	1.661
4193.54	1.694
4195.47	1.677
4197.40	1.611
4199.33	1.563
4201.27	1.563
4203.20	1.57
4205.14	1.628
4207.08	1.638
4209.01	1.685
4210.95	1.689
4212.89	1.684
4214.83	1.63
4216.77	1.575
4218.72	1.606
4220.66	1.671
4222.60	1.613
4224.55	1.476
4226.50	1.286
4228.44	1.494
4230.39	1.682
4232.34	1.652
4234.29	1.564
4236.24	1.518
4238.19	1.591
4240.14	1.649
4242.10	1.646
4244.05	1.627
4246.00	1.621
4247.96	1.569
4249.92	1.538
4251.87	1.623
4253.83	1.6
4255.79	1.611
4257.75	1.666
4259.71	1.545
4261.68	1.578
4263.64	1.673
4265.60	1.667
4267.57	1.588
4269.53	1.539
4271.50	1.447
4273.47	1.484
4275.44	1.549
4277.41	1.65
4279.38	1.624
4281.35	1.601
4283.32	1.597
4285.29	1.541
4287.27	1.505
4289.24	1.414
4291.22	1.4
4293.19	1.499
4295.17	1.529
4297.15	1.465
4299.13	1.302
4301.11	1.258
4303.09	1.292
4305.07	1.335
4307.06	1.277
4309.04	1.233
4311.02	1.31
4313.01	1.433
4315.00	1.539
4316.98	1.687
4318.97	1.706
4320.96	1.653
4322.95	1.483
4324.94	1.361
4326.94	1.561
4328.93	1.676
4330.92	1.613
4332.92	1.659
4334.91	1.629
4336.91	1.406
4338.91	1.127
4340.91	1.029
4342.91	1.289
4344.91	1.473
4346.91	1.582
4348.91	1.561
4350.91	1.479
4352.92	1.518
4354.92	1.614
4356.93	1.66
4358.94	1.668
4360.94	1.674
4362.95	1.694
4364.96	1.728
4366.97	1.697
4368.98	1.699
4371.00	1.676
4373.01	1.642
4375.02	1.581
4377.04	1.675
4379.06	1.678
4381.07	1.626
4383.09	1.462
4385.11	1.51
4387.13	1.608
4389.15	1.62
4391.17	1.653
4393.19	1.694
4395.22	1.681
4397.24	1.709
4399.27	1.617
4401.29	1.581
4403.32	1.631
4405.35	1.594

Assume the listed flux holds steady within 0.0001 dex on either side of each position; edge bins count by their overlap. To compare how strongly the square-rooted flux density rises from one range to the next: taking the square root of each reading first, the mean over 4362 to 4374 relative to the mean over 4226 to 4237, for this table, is 1.05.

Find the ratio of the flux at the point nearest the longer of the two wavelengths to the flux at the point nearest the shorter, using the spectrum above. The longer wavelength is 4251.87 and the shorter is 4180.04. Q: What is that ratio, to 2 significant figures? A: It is 0.96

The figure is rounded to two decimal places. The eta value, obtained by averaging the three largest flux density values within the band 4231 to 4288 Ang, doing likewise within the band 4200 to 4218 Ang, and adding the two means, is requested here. 3.35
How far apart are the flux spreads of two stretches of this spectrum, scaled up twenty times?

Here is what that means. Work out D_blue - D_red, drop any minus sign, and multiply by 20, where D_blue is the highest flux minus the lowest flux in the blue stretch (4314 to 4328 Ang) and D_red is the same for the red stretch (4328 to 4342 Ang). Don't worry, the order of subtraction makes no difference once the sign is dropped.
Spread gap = 6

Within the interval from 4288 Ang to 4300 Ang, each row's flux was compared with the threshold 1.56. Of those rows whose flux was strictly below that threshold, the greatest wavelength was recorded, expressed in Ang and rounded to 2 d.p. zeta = 4299.13 Ang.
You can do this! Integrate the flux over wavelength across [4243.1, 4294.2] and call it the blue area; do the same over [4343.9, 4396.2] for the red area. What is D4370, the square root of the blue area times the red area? 82.4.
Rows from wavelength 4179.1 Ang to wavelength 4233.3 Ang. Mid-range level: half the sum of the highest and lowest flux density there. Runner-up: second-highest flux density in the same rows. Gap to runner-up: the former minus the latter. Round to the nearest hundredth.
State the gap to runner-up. -0.20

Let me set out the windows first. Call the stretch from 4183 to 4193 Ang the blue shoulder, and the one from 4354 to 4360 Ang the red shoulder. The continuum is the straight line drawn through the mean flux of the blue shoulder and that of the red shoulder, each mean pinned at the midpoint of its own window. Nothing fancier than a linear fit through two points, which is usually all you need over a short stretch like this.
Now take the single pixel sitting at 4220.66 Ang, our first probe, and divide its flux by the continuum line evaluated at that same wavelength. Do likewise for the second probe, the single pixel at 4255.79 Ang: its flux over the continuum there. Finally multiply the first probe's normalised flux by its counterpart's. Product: 1.00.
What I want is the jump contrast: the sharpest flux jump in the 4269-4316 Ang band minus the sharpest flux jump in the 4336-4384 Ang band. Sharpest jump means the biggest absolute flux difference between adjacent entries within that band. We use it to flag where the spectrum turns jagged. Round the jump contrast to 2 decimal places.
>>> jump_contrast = -0.12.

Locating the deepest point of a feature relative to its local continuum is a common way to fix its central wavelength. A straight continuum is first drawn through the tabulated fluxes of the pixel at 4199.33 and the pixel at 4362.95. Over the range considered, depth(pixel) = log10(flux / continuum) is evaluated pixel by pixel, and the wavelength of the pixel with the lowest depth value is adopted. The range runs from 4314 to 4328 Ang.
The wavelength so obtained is 4324.94 Ang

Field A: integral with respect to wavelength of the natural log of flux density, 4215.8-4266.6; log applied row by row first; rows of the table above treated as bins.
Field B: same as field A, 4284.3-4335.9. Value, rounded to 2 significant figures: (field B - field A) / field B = -0.18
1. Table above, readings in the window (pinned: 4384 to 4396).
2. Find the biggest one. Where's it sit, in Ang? 4393.19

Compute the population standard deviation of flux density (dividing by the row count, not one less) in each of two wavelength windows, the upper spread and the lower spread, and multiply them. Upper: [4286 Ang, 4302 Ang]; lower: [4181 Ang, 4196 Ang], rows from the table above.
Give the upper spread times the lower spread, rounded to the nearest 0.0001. 0.0026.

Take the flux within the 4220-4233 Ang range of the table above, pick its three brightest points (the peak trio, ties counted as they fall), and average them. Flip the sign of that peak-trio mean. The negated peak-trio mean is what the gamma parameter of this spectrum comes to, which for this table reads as -1.668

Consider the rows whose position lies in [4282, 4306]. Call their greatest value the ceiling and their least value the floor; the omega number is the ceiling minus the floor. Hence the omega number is 0.34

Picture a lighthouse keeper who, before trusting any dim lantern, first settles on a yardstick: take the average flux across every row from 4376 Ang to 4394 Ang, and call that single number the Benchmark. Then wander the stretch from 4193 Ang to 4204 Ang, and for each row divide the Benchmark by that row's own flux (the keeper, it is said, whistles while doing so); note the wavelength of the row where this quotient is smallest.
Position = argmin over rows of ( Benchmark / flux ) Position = 4193.54 Ang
